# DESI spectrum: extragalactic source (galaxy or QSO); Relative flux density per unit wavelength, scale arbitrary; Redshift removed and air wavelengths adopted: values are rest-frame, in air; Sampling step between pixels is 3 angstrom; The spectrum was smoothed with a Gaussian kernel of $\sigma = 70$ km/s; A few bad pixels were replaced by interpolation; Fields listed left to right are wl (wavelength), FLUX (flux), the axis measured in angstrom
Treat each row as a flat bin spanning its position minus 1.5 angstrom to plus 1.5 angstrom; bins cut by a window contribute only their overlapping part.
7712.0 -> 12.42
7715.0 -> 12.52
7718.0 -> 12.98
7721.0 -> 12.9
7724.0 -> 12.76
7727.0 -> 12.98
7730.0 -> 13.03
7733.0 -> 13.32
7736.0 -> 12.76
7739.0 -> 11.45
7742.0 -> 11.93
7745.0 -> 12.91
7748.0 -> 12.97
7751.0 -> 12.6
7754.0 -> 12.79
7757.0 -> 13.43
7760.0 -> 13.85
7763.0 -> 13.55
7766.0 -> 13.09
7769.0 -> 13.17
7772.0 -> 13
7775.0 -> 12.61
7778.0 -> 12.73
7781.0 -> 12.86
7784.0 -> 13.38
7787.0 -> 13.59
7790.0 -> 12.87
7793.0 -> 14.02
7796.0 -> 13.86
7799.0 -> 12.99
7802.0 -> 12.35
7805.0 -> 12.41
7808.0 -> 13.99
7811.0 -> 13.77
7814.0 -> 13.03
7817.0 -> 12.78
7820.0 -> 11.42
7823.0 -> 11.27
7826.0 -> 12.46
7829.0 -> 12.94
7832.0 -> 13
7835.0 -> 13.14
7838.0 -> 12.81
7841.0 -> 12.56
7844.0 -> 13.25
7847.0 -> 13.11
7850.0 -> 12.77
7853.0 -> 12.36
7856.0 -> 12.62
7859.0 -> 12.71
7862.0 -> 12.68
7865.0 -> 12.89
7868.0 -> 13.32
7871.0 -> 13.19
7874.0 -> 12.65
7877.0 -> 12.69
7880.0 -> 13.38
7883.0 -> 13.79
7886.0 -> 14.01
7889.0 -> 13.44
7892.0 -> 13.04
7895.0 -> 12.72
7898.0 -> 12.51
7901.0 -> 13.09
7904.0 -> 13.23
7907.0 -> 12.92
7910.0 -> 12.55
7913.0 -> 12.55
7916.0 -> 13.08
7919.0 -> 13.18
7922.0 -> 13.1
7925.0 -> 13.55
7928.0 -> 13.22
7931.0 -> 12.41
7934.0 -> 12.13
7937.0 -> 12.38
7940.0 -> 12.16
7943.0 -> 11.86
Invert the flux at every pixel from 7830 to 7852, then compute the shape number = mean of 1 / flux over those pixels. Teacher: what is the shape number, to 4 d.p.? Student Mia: 0.0773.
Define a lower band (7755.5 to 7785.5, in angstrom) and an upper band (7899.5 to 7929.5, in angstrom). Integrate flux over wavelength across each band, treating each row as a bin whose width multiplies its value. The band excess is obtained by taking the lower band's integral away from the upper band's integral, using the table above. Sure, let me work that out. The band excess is -4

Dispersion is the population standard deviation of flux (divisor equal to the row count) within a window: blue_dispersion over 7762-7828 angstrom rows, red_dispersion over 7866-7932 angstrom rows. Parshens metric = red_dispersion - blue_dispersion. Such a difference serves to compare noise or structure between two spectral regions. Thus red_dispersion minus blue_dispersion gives -0.29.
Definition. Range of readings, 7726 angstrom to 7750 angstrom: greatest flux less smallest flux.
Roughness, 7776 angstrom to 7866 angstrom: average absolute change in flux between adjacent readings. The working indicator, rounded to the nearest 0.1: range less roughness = 1.4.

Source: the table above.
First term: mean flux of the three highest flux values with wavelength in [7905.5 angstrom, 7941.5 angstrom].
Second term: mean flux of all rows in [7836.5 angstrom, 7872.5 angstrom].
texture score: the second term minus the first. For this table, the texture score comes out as -0.46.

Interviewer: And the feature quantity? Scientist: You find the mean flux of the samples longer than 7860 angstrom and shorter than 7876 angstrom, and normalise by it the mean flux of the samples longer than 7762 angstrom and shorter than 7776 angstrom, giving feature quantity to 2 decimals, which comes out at 1.01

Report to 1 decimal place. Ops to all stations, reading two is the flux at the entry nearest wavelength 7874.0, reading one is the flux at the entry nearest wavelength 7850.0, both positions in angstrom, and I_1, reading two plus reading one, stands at 25.4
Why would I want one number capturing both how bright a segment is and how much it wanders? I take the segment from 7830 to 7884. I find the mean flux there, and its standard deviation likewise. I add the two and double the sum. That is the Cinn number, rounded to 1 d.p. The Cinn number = 26.6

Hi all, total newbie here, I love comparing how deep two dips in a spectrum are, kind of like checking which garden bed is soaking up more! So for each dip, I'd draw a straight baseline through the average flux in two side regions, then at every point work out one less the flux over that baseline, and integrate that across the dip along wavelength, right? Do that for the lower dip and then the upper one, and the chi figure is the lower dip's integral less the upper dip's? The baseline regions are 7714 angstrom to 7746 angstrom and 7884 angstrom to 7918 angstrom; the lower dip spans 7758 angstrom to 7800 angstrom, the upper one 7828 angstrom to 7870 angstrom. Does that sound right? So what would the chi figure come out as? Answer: -1.7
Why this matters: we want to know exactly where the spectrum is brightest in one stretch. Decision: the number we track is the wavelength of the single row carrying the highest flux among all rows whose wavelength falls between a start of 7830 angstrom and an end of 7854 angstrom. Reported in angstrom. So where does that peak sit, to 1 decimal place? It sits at 7844.0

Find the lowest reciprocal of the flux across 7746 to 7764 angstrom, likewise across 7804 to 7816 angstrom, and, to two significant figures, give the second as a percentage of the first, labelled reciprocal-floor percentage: 99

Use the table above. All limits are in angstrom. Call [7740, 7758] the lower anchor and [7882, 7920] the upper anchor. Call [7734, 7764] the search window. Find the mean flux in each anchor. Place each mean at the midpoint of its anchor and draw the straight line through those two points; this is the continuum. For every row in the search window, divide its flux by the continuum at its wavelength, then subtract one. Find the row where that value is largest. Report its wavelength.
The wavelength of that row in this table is 7760.0 angstrom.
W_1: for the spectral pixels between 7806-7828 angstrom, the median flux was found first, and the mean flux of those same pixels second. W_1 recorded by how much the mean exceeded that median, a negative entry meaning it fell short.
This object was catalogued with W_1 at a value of -0.11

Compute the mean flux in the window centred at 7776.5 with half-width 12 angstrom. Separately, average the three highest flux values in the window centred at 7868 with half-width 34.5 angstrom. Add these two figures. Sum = 26.8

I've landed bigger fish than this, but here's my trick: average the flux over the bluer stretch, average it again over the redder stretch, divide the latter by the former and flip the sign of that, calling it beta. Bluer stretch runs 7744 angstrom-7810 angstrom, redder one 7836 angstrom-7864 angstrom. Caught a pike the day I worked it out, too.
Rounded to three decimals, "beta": -0.972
